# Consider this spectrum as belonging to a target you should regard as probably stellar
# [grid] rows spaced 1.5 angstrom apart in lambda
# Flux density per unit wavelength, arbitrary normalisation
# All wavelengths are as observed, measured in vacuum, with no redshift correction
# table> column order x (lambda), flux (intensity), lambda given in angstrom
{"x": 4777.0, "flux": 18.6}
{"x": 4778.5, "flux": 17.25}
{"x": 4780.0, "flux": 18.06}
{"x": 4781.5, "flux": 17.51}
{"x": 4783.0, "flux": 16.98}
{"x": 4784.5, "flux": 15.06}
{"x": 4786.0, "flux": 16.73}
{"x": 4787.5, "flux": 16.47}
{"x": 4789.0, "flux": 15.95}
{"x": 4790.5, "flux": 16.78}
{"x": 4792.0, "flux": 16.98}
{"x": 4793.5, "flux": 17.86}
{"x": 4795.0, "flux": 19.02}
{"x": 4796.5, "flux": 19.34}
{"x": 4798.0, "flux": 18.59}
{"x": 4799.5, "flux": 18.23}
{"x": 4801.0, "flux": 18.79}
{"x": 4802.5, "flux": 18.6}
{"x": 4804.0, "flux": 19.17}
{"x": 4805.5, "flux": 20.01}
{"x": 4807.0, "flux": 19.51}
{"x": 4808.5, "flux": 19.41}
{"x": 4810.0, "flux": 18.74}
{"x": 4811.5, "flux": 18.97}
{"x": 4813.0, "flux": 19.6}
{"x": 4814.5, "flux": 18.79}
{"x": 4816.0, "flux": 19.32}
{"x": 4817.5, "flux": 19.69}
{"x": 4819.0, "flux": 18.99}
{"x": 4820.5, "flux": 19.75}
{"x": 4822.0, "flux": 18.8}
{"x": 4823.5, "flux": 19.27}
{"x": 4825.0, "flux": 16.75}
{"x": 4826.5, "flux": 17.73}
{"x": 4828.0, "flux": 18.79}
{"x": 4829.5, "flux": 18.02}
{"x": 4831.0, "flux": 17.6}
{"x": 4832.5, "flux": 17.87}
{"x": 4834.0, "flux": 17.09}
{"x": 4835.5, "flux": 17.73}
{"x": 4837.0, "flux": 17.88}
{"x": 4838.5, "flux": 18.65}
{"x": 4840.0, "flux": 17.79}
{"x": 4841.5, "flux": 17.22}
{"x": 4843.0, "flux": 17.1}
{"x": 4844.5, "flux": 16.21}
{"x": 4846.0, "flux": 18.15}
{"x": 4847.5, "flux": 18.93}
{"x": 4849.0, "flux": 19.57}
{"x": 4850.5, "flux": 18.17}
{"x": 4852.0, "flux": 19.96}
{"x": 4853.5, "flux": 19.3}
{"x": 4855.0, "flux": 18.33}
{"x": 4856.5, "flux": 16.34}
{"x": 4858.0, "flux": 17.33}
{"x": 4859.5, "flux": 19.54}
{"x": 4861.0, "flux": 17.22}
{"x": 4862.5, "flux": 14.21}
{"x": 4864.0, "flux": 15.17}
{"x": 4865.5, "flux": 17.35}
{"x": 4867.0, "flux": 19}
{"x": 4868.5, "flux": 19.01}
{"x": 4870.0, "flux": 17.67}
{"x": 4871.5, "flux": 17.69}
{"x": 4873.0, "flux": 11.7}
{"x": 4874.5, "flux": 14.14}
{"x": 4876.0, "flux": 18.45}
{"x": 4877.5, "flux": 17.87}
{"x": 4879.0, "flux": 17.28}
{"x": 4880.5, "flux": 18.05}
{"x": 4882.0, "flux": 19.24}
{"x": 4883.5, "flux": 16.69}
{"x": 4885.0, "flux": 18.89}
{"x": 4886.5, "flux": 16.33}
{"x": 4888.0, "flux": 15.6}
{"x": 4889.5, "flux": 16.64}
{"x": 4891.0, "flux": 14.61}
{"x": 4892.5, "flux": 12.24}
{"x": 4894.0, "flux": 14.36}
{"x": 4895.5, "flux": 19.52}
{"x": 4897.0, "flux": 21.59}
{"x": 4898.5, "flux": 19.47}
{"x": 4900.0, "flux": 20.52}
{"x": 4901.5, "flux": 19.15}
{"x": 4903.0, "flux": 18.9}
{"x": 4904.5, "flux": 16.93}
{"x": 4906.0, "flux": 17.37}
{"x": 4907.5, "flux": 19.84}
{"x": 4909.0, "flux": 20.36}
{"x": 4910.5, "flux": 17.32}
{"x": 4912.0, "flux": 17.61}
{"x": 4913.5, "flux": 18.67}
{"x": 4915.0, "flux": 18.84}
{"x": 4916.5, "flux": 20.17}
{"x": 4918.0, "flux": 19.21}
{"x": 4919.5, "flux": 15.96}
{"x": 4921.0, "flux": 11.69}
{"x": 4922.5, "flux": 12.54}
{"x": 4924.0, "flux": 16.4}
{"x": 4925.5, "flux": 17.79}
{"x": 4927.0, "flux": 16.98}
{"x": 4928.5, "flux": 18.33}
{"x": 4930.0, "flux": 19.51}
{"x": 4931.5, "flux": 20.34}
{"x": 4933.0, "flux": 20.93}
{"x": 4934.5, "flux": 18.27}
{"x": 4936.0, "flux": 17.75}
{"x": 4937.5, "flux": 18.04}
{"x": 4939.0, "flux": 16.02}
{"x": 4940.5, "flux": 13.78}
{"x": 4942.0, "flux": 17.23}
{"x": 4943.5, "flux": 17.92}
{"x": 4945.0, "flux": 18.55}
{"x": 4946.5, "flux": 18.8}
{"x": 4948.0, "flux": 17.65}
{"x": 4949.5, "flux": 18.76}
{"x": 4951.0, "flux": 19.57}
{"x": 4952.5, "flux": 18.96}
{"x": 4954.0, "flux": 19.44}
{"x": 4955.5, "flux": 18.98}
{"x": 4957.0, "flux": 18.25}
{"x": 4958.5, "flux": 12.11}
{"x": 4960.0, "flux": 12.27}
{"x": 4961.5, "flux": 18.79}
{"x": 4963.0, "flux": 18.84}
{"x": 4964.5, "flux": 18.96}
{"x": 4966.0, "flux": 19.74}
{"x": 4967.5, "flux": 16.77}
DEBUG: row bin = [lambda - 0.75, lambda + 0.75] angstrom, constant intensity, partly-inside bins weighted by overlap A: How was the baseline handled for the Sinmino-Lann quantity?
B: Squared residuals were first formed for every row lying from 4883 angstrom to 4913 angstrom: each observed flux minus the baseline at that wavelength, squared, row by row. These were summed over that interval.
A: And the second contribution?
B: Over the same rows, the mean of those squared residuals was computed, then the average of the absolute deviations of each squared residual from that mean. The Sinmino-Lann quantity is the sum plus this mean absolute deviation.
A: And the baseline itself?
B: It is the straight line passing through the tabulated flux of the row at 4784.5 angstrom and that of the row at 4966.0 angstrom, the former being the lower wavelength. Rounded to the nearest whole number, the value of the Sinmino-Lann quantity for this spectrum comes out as 105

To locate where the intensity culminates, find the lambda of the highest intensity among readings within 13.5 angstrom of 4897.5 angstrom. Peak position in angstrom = 4897.0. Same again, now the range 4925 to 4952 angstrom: 4933.0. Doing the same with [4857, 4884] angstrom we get 4859.5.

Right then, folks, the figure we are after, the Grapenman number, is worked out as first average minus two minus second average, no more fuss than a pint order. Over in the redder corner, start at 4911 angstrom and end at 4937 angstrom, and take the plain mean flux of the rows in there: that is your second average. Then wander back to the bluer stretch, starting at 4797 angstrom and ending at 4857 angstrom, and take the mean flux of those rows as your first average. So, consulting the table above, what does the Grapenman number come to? -1.2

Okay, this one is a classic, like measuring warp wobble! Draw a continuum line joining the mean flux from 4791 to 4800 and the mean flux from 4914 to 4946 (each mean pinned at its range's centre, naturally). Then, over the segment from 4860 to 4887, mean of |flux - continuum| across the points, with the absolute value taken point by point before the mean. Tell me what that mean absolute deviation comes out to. 1.5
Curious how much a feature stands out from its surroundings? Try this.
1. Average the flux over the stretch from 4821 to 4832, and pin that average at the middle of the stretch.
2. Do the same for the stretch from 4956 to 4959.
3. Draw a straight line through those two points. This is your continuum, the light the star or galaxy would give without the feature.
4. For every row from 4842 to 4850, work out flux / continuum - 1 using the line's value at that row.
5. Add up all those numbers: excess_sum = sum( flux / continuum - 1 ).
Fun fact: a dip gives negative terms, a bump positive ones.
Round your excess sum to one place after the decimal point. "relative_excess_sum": 0.1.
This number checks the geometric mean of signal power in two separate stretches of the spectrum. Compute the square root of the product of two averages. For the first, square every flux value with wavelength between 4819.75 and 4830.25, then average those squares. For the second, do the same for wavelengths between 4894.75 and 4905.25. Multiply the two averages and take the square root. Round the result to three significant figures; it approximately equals 360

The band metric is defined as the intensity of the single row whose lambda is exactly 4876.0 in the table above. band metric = 18.45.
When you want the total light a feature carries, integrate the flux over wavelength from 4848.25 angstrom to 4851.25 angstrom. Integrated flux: 57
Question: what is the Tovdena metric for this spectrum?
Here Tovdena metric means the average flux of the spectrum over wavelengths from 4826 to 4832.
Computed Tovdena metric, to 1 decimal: 18.0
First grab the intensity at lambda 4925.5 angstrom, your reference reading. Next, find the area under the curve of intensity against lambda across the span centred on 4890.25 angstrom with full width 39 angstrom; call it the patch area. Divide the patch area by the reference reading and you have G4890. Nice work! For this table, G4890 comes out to 38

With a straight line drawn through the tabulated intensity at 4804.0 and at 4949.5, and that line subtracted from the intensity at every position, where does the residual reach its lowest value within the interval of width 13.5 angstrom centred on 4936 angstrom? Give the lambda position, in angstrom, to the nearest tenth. 4940.5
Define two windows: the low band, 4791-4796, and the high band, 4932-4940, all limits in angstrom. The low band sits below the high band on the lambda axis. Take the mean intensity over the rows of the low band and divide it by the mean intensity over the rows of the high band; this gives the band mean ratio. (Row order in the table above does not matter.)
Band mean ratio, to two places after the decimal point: 0.99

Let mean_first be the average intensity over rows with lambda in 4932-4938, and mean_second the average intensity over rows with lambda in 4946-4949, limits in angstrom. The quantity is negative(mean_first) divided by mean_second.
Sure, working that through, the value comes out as -1.03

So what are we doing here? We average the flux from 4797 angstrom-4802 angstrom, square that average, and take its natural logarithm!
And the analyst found 5.84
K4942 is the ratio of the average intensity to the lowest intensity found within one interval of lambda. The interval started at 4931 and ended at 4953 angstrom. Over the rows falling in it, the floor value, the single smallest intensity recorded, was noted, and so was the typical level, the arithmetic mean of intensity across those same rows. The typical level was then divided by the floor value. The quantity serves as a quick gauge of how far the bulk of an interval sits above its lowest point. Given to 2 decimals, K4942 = 1.32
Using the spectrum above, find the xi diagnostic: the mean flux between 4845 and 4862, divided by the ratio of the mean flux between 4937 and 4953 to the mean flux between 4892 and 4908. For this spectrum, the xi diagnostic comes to 18.9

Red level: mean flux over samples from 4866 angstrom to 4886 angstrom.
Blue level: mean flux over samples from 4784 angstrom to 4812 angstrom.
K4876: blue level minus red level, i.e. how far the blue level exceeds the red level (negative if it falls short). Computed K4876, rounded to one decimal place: 0.8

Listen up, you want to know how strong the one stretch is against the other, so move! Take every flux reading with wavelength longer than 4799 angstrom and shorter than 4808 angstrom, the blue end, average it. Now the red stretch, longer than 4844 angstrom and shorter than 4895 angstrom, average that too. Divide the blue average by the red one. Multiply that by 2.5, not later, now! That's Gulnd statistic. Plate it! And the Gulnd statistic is 2.79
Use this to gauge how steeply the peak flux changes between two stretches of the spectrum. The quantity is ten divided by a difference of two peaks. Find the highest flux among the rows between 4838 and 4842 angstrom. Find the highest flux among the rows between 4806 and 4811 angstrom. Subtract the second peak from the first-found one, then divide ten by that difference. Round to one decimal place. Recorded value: -11.6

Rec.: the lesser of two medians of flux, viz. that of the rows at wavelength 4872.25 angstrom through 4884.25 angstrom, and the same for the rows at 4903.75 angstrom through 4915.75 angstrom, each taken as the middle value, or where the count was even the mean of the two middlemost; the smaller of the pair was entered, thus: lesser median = 17.6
